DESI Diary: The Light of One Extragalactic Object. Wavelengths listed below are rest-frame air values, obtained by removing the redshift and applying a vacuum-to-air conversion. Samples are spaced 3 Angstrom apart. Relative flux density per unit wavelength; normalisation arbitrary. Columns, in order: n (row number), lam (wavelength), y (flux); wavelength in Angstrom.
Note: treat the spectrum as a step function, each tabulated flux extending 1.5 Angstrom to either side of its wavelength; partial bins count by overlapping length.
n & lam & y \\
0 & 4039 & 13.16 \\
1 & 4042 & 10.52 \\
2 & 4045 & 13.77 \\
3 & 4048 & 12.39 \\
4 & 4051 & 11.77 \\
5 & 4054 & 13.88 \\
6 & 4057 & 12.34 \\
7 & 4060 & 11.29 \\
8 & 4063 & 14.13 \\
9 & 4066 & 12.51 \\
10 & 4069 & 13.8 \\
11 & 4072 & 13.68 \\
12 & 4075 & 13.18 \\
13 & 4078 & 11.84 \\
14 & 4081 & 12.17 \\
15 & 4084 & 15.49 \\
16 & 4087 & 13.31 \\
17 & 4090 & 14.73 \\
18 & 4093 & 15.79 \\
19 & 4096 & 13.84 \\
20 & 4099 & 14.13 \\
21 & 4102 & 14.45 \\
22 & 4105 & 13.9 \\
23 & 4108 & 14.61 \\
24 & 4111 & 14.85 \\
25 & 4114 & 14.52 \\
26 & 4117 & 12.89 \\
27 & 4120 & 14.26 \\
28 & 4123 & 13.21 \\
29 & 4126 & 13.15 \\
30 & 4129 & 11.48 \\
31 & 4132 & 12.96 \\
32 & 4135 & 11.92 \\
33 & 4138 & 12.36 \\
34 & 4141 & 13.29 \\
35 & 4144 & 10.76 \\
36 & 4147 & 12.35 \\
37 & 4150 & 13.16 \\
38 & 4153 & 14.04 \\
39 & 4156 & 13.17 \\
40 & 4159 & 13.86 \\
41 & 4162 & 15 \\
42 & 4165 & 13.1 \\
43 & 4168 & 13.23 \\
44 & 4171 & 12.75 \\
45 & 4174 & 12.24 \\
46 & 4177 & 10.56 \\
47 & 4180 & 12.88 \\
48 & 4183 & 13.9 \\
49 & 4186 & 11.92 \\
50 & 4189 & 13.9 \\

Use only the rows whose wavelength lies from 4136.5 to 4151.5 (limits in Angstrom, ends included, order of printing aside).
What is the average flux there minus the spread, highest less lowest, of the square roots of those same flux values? 12.0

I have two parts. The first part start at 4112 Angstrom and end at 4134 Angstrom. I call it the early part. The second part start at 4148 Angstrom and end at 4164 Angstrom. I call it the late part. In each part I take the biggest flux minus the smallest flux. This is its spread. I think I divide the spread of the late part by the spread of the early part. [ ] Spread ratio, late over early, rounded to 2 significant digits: 0.61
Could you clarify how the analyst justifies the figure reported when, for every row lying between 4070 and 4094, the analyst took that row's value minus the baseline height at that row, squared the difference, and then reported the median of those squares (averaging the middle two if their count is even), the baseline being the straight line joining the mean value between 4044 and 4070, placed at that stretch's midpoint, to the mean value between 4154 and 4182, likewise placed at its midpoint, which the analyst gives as 0.87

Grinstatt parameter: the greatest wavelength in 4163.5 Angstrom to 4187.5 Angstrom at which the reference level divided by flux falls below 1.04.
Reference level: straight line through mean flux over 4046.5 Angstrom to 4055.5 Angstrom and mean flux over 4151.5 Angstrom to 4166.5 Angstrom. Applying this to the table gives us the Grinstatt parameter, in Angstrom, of 4183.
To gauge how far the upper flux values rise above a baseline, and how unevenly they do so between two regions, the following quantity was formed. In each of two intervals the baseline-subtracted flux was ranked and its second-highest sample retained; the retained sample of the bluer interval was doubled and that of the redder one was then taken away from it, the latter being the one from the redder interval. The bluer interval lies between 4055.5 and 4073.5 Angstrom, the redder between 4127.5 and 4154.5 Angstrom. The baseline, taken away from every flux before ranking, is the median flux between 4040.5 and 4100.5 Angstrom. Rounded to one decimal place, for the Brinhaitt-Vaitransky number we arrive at 0.8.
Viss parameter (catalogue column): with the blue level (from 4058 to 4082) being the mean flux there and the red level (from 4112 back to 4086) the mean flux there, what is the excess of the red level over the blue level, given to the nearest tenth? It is 1.6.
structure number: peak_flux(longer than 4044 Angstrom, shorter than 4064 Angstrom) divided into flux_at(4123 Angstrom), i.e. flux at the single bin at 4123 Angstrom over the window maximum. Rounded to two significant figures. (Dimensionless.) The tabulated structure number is 0.93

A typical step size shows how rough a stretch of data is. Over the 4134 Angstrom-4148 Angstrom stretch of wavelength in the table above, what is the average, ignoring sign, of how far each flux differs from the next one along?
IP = 1.37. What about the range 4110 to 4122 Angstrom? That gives 1.11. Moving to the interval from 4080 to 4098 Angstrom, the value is 1.99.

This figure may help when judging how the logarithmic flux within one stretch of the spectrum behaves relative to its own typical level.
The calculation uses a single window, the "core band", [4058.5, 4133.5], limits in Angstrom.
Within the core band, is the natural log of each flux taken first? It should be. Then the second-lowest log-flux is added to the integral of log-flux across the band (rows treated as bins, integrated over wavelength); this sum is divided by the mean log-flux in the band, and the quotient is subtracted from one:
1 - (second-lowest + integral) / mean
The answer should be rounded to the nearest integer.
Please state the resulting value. -75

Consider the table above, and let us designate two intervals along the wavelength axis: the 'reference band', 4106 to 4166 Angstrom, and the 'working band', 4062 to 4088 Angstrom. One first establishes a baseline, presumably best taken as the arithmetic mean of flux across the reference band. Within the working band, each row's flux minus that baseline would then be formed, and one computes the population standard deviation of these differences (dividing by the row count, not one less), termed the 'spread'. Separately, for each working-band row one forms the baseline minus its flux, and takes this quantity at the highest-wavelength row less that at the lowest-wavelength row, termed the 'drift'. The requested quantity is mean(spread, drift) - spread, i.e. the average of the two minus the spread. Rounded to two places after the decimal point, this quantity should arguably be -0.11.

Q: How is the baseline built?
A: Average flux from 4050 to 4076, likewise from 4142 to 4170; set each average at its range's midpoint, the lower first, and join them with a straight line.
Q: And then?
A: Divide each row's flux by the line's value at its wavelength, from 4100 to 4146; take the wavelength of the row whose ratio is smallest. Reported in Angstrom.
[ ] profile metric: 4144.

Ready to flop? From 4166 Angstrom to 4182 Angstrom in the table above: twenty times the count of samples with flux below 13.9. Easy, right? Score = 100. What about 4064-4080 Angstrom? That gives 100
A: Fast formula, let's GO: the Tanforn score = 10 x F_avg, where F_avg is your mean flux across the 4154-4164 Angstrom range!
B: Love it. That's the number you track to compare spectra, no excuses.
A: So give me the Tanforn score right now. 140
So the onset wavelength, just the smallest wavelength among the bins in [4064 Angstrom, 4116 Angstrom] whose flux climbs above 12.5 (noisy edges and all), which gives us 4066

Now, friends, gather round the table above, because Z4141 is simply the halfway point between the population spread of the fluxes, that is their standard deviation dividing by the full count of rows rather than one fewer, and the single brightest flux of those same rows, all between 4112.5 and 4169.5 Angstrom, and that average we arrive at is 8.00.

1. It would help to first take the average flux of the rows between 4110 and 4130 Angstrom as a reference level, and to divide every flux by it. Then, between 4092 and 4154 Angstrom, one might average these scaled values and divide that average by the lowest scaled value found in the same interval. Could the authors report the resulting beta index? 1.25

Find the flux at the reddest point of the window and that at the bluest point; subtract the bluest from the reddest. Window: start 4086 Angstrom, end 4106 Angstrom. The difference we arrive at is 0.6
